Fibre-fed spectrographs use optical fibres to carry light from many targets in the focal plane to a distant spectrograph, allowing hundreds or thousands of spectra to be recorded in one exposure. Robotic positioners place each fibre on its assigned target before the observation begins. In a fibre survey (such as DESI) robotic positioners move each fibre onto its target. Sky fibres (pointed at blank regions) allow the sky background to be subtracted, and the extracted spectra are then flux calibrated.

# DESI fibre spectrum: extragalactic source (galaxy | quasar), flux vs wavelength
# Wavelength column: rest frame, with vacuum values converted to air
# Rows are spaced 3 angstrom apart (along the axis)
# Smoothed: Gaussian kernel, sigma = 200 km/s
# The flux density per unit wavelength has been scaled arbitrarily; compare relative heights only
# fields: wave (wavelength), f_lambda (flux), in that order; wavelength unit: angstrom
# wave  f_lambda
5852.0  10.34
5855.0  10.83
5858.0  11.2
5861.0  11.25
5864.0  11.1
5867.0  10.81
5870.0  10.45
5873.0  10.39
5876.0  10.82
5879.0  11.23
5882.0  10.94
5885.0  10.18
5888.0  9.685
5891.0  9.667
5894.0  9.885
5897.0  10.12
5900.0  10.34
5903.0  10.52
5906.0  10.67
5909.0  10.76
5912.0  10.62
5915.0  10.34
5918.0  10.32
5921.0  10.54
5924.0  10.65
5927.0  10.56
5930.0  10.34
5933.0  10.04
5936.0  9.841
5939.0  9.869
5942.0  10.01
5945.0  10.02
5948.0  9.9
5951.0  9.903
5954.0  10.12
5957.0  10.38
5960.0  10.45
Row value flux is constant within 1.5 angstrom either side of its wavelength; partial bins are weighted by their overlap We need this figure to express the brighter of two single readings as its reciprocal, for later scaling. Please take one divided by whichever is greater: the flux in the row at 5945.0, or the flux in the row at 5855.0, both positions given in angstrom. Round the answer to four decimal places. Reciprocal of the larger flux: 0.0923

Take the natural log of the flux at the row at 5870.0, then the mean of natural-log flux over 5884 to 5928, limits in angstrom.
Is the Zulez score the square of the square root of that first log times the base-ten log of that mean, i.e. 0.864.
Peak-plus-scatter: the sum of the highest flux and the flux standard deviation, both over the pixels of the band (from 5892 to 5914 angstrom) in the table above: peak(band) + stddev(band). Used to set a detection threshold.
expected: 11.1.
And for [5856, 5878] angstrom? 11.6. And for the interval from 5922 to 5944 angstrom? 11.0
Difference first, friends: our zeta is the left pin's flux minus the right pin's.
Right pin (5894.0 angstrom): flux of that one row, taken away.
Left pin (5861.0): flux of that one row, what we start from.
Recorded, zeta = 1.4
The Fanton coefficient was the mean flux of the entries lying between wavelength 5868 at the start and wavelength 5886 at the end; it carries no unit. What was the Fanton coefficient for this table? 10.7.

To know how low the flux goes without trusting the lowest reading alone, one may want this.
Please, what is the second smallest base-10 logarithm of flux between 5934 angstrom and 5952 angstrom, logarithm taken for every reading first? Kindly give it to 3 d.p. 0.994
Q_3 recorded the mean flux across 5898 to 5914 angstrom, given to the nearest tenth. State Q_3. 10.6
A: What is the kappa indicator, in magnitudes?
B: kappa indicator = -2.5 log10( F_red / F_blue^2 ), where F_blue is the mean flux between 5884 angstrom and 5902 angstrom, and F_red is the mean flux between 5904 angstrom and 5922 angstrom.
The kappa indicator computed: 2.44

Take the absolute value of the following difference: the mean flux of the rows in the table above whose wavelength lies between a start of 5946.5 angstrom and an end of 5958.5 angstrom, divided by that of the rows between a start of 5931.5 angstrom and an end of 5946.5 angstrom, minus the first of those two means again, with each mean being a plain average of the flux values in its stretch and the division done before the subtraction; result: 9.06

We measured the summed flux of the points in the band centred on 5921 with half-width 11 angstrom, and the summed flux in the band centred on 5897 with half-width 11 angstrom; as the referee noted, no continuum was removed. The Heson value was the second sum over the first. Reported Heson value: 0.97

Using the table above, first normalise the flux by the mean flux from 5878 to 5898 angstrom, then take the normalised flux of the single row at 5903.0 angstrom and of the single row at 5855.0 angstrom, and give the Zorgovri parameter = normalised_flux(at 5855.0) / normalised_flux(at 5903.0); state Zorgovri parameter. 1.03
